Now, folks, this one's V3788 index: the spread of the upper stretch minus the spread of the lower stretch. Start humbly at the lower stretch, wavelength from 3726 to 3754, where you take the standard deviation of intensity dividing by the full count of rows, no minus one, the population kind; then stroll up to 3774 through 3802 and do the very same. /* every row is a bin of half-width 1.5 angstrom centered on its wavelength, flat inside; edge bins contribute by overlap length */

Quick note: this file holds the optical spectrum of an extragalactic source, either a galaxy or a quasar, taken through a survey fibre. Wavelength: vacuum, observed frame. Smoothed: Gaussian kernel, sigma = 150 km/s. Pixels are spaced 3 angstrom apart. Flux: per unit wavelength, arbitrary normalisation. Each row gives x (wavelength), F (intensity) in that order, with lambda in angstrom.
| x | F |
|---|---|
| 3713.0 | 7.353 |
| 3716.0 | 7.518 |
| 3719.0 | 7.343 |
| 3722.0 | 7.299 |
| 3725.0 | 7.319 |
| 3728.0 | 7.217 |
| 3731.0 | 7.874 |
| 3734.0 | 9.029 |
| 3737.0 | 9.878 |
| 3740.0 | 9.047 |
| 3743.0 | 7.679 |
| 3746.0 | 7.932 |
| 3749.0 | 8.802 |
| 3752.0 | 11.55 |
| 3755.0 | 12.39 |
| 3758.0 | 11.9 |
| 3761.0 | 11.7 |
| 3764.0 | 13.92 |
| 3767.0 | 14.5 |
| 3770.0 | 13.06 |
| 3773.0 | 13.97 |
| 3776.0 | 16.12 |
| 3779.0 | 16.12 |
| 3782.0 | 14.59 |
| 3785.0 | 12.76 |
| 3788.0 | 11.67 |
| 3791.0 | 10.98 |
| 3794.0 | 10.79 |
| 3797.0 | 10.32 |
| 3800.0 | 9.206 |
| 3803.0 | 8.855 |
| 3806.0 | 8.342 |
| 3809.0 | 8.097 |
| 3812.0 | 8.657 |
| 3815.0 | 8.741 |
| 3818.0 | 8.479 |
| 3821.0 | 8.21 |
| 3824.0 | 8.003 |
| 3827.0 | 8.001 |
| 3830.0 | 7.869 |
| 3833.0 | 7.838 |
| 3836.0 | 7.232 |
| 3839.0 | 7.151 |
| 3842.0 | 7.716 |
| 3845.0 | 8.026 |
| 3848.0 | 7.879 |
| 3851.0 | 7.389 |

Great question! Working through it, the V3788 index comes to 1.2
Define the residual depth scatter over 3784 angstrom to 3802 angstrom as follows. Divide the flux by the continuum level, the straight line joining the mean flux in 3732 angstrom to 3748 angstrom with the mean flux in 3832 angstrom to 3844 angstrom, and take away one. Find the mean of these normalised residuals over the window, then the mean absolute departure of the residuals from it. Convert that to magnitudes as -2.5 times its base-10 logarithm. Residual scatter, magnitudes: 2.5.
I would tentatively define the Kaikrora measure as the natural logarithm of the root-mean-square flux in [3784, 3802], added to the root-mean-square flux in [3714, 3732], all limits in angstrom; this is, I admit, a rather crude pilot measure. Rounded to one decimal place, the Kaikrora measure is 9.8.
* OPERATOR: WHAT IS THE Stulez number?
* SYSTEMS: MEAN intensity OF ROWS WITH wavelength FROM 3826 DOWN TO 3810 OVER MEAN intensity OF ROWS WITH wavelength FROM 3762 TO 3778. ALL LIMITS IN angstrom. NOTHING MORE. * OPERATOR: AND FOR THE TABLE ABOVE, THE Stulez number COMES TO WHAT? 0.59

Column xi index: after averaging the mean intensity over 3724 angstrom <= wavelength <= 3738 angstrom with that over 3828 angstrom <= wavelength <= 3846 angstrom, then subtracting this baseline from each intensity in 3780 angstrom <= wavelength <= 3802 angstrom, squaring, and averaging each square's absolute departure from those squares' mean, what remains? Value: 10.6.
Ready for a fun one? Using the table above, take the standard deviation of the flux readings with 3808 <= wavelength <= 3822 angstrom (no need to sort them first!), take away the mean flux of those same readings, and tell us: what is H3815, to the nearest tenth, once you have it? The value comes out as -8.2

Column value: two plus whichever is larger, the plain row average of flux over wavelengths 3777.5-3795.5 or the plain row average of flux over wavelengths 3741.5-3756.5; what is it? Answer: 15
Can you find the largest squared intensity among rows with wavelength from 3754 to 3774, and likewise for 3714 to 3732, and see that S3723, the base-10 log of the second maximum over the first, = -0.5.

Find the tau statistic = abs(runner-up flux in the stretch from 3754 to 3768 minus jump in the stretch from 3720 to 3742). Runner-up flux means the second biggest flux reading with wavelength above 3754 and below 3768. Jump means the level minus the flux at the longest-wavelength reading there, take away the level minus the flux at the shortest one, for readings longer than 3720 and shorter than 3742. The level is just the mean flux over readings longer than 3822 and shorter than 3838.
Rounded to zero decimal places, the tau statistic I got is 16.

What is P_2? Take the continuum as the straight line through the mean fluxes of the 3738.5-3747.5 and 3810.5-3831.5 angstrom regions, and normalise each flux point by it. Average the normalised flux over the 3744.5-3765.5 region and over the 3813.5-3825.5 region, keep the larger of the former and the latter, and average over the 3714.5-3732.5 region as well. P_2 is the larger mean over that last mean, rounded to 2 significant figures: 1.5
